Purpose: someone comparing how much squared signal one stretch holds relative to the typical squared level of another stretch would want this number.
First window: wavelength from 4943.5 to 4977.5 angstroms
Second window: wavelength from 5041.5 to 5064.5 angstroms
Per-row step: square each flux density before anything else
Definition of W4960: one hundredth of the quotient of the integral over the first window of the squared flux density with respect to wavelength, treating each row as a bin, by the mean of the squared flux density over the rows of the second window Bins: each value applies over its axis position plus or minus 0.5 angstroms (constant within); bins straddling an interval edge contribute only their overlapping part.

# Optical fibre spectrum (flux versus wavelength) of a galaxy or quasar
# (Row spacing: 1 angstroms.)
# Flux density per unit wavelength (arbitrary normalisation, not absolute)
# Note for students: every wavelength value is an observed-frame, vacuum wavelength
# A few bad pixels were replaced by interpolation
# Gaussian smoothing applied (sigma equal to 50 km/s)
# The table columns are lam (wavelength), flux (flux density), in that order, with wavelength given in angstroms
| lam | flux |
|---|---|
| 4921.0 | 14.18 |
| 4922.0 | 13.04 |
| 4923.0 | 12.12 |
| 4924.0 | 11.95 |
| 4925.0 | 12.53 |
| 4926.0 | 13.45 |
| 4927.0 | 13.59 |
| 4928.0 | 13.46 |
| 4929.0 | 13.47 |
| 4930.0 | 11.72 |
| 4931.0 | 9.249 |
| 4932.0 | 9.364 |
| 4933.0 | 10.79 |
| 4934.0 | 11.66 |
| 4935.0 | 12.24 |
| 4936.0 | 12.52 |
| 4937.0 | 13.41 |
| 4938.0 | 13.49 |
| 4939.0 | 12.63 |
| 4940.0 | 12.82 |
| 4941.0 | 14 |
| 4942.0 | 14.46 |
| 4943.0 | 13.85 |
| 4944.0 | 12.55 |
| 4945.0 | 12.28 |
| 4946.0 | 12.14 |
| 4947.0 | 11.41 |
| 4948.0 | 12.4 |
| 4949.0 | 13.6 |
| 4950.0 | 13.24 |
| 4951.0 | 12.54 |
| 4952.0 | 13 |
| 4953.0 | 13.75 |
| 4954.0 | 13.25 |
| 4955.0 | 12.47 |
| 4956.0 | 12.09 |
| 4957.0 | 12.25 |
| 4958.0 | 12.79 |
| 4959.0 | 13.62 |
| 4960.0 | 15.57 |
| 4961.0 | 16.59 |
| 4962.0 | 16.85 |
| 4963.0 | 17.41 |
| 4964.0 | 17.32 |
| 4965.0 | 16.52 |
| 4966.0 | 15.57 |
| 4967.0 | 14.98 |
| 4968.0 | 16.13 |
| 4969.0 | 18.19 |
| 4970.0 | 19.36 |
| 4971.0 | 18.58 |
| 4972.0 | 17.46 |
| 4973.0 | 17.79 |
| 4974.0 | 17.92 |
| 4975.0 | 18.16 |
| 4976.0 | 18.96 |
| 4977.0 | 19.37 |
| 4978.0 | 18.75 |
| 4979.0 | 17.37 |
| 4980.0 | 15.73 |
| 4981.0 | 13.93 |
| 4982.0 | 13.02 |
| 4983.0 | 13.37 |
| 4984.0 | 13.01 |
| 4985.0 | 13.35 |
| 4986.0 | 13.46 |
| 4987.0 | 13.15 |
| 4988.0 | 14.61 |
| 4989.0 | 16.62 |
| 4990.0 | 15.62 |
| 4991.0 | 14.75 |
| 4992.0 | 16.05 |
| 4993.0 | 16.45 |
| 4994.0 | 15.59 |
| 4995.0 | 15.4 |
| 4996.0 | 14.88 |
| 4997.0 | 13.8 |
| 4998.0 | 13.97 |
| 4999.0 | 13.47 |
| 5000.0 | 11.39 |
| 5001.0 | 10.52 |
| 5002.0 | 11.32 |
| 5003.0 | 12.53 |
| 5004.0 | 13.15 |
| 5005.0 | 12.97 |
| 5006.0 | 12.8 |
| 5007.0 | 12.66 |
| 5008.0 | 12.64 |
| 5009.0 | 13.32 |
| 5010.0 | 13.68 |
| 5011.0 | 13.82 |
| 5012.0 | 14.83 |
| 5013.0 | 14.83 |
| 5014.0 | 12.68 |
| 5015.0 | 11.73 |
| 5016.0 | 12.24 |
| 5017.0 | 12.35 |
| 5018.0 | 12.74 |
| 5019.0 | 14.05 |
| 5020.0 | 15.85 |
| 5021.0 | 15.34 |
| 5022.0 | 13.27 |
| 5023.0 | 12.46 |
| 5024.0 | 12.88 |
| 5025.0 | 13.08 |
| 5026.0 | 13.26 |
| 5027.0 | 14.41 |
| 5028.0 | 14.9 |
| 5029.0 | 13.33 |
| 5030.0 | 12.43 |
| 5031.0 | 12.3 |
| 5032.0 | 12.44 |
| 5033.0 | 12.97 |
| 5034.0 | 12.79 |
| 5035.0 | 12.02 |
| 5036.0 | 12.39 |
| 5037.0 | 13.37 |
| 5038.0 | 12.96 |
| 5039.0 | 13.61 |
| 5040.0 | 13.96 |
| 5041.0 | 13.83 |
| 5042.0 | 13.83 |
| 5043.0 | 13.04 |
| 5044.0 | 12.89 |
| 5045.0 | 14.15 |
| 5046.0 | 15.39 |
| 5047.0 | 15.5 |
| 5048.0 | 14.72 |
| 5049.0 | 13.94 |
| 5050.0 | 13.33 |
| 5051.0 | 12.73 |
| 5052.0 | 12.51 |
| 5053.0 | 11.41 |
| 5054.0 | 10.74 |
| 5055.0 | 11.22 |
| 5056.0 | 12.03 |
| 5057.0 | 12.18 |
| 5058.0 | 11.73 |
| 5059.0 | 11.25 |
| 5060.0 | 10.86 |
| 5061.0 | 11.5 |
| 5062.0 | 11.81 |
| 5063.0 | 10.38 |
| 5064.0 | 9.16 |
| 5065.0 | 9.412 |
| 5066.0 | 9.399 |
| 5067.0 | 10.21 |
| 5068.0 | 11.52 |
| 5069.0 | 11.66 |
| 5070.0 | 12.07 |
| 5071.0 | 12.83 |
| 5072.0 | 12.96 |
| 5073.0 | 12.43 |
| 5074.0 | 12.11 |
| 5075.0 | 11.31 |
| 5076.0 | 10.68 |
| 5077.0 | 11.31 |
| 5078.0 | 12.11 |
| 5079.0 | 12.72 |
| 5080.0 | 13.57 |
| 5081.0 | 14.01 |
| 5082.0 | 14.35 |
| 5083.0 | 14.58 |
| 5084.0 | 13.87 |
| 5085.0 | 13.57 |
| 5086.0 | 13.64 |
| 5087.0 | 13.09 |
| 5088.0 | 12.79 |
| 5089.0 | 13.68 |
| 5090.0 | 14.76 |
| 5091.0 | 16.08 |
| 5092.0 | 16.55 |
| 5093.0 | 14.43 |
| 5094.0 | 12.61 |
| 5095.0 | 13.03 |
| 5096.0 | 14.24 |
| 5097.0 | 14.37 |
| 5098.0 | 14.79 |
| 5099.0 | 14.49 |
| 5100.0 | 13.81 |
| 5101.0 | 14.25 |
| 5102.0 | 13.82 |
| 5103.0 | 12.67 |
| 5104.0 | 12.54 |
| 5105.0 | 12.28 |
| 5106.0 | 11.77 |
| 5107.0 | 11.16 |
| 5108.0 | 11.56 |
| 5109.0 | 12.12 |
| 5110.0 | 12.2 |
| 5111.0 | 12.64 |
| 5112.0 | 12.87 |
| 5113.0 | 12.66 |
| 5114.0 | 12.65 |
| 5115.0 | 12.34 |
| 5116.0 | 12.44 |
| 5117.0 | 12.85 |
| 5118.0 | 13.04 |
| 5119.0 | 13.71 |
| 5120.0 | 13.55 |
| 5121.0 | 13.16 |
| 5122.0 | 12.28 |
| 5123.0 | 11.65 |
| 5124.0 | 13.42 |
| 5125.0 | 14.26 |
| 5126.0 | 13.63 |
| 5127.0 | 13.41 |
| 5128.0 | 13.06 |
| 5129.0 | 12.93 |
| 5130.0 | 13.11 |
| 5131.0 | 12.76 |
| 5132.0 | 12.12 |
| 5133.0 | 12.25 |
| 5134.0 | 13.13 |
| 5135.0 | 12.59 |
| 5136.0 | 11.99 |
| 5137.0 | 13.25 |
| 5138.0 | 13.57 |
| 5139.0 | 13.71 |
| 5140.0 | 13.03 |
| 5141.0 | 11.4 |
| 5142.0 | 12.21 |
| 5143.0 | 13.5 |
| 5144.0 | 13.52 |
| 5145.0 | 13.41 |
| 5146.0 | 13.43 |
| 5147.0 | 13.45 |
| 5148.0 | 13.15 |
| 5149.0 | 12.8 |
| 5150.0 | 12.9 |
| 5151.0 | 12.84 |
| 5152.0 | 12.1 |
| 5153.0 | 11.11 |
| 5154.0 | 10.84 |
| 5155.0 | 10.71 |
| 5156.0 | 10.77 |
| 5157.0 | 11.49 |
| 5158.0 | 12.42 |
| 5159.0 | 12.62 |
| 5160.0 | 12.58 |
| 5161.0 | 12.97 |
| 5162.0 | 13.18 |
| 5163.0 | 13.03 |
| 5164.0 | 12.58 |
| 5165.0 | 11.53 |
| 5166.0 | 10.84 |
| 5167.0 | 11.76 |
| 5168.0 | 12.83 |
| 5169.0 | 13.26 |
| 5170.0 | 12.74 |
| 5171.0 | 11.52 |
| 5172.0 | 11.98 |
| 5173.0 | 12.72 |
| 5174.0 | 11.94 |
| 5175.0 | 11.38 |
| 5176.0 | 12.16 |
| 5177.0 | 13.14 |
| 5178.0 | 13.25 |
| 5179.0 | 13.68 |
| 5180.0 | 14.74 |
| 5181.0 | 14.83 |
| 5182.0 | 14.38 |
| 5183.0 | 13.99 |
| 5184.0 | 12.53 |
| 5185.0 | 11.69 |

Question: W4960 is 0.51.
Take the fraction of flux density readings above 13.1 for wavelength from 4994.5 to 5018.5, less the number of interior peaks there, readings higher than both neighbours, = -1.5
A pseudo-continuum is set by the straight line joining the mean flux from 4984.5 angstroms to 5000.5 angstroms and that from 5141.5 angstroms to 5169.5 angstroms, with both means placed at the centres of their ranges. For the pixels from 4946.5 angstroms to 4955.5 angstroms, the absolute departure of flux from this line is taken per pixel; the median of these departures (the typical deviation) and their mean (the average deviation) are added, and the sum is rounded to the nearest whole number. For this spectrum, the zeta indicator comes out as 4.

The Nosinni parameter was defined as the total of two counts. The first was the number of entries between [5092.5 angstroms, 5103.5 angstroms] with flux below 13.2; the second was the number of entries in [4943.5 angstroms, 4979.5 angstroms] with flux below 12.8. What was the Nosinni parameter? 13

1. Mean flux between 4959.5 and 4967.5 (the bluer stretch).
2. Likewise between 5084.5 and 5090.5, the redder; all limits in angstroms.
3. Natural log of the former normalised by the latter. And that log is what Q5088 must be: 0.19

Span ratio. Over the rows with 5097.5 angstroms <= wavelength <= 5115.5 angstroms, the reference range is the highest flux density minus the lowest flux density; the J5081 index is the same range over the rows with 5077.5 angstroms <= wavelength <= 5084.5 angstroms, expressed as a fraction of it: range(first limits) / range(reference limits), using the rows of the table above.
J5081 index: 0.68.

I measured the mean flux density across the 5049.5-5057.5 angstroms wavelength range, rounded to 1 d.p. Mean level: 12.0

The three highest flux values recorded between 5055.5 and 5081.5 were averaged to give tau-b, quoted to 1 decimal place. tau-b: 13.5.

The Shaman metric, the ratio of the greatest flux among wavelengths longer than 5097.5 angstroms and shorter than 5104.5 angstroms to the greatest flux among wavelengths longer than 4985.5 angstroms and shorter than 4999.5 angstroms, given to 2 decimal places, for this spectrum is 0.89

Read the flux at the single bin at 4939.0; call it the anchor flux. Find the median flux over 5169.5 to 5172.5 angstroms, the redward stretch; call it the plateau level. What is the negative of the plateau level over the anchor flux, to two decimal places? -0.95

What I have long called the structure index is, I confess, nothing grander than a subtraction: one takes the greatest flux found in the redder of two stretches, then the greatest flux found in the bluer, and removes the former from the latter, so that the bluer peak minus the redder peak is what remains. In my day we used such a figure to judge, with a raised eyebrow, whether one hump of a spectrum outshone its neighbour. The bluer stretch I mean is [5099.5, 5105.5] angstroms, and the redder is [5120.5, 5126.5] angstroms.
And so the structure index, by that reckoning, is 0.0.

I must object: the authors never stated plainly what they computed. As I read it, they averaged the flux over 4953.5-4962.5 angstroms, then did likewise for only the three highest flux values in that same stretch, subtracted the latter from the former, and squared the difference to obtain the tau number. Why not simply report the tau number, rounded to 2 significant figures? 5.7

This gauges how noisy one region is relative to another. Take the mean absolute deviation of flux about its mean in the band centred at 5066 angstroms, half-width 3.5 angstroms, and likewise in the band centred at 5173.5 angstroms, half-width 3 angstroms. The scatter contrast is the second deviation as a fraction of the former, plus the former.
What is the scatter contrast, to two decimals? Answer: 1.22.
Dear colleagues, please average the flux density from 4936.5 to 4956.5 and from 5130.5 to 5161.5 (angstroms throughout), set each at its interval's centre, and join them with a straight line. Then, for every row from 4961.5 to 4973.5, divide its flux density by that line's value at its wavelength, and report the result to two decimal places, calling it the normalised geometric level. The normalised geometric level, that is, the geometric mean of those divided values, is 1.33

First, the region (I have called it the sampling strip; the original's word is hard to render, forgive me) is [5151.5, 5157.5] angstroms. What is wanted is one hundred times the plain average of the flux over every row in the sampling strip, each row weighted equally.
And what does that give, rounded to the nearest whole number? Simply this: 1117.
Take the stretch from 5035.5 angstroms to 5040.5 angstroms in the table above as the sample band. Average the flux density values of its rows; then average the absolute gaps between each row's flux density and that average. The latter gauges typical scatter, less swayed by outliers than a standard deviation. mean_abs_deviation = 0.47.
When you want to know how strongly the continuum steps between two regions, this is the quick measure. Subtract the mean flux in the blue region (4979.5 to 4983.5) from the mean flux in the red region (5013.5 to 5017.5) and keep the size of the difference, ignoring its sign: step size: 1.8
